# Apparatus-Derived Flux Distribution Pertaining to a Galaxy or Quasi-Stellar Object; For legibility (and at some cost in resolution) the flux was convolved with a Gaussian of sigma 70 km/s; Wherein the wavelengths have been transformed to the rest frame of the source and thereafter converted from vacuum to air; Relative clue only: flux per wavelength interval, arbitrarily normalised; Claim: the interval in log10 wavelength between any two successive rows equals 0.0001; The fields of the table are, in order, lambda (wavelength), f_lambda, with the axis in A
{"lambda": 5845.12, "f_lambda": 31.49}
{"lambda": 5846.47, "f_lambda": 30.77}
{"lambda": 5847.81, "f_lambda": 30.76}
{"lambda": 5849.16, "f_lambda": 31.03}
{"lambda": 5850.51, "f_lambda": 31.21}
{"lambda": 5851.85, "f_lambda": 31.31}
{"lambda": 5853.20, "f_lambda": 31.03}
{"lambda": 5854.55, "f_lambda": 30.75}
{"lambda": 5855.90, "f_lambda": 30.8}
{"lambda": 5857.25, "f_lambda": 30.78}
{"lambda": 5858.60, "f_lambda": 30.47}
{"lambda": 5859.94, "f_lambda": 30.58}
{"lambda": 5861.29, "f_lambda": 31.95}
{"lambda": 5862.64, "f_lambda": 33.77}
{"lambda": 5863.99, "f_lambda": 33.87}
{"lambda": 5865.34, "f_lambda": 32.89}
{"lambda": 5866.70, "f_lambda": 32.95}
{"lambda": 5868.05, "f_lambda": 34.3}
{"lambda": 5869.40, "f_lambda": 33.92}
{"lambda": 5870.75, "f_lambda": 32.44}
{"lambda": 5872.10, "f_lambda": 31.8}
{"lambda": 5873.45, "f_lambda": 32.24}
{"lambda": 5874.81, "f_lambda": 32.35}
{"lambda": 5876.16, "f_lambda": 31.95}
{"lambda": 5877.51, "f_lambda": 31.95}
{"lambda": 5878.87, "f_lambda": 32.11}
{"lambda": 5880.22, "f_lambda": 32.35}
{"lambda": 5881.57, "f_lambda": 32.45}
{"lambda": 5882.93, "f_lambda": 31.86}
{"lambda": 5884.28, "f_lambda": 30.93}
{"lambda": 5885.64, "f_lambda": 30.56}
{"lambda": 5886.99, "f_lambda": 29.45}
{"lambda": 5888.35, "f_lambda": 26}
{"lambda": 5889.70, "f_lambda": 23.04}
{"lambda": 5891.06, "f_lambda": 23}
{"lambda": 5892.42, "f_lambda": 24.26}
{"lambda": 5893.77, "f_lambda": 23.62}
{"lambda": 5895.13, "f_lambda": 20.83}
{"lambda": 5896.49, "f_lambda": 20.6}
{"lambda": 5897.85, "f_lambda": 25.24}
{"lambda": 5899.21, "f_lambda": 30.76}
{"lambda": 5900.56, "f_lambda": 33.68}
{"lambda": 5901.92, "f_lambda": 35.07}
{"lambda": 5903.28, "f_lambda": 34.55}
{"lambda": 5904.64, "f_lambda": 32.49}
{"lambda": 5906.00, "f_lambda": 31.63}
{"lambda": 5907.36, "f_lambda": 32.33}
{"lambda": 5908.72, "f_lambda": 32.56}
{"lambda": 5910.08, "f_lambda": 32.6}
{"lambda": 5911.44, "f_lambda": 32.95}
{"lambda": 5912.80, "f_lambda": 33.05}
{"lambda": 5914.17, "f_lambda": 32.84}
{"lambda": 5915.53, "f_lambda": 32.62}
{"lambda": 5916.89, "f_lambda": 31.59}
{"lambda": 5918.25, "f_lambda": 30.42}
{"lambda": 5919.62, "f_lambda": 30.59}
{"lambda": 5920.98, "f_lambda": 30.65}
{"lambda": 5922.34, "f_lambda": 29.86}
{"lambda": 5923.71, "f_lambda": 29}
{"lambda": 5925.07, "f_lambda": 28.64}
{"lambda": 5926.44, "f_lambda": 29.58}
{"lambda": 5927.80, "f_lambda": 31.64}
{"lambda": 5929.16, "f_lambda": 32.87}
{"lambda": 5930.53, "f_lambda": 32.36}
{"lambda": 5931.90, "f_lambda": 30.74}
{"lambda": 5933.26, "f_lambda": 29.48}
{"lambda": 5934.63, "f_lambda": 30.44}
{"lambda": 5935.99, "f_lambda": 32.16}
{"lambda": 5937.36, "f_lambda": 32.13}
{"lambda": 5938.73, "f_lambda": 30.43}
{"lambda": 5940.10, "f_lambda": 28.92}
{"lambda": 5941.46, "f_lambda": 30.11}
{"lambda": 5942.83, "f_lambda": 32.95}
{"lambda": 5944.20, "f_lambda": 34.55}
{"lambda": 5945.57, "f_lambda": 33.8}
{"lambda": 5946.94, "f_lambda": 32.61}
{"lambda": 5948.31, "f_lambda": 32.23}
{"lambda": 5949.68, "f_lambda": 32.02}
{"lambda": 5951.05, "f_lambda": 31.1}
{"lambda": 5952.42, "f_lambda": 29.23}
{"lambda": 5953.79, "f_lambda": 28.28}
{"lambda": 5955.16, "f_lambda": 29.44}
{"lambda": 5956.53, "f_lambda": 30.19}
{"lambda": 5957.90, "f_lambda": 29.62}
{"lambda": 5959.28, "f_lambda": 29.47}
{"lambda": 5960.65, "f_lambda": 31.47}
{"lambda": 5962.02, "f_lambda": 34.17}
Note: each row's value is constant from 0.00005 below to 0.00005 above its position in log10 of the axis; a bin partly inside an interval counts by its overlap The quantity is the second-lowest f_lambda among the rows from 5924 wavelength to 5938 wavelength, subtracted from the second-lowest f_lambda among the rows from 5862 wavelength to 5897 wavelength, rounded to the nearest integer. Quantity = -9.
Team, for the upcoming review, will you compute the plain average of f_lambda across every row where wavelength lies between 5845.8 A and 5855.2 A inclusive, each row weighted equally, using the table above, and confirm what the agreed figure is 31.0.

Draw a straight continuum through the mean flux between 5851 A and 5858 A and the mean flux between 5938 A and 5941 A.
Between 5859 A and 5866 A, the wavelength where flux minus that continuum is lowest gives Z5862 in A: 5859.94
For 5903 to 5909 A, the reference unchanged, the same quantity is 5906.00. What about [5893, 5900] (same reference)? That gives 5896.49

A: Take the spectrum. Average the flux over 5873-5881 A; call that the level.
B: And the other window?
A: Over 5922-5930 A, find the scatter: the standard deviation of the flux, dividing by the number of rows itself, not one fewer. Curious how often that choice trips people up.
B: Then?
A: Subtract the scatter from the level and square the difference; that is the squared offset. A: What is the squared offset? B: 940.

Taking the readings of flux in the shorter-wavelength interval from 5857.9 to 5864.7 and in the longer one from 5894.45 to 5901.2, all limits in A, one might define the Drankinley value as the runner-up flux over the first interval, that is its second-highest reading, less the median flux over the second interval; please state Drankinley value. 8.5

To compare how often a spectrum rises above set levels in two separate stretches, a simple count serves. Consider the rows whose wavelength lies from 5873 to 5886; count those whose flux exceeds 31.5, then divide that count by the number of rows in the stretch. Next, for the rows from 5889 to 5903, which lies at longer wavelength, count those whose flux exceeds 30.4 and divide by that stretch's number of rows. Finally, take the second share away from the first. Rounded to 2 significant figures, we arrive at 0.50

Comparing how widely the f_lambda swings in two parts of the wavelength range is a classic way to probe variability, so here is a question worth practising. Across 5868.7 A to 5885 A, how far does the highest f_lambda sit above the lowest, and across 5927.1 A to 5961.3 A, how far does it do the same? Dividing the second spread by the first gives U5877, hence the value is 2.1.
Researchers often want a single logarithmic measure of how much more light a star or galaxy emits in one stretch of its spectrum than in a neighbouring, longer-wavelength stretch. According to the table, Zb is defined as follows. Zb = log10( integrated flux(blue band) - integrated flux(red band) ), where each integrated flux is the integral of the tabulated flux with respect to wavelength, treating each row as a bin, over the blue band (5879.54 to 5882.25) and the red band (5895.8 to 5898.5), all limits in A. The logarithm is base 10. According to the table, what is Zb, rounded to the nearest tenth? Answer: 1.4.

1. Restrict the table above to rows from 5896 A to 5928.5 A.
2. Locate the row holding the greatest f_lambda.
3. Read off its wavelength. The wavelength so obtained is 5901.92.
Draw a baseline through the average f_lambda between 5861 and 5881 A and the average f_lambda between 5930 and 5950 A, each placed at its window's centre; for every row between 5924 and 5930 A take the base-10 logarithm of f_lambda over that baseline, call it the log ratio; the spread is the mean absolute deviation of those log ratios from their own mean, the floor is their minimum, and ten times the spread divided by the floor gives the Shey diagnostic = -5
